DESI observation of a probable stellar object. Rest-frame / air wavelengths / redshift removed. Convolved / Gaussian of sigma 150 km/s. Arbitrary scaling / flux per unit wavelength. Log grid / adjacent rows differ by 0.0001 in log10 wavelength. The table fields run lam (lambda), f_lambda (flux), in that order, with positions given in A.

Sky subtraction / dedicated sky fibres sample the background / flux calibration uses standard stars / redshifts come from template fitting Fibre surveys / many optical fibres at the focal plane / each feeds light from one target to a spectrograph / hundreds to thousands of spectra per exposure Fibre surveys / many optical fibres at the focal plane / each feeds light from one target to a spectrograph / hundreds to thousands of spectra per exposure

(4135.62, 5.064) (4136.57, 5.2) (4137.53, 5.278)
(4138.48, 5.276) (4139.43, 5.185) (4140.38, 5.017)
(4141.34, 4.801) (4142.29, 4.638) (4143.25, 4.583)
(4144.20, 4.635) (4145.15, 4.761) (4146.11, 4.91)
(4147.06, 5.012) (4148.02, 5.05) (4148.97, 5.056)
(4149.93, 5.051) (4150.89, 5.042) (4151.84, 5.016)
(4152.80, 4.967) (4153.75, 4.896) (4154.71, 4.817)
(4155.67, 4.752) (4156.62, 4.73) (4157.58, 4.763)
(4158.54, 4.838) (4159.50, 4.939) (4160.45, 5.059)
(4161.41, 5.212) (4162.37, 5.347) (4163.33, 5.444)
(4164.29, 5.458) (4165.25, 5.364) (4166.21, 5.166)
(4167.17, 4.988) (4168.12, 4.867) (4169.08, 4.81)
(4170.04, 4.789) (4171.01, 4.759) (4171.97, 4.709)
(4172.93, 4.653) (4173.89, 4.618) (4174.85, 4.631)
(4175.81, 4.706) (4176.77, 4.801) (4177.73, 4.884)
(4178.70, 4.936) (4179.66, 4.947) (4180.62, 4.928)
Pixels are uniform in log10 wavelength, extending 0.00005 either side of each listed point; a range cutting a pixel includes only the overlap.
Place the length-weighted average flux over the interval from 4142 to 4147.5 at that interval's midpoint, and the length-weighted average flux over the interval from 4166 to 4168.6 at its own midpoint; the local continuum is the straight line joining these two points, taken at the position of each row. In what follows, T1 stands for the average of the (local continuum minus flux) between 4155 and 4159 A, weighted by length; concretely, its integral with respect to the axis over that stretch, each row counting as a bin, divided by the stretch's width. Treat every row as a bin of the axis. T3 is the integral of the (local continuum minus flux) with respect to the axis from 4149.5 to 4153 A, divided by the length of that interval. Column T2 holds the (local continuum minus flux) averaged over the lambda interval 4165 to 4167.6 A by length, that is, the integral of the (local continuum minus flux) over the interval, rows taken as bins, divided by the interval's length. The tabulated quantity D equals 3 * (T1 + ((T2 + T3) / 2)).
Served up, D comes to -0.2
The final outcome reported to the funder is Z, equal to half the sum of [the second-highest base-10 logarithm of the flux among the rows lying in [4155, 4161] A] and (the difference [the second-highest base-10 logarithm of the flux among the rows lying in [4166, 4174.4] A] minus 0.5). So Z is 0.446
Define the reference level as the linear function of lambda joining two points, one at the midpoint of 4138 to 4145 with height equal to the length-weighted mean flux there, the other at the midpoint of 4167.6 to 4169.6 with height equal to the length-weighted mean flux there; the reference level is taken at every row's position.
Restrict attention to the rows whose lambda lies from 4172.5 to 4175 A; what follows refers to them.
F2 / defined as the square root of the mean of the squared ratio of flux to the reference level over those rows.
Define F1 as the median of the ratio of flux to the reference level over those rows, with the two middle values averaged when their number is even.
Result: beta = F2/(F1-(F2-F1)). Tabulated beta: 1.00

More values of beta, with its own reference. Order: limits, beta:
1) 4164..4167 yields 0.99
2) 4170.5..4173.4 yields 1.00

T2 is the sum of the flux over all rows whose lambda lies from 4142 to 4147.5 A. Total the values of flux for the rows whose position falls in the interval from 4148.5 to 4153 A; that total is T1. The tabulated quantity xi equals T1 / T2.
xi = 0.88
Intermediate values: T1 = 25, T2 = 29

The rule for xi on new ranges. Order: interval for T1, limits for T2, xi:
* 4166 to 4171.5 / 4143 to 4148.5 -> 1.01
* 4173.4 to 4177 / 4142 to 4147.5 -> 0.66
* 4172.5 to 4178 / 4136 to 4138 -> 2.70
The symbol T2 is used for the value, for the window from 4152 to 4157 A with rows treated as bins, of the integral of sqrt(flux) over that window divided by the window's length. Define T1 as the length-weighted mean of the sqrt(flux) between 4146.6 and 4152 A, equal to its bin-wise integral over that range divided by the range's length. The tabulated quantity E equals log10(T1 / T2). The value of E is 0.008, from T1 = 2.244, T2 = 2.20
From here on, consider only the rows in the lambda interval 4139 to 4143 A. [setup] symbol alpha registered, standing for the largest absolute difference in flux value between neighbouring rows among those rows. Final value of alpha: 0.216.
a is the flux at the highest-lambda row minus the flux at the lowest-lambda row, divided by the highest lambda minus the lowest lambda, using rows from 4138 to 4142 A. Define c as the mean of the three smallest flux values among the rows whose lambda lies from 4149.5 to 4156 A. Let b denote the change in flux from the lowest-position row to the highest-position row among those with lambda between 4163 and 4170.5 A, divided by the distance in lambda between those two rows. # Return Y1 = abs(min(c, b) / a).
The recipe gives 0.6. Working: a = -0.17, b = -0.10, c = 4.8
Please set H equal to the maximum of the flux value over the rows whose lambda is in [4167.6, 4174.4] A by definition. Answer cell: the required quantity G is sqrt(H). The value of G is 2.21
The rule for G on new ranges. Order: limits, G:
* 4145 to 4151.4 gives 2.25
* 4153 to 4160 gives 2.22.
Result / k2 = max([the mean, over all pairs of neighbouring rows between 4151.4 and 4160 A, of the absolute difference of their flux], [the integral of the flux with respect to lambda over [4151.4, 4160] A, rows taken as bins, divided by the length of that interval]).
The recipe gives 4.86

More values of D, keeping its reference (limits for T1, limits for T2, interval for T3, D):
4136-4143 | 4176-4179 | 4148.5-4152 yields -0.9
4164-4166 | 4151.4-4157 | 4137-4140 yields -2.0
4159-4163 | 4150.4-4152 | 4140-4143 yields -1.0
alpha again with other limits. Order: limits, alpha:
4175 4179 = 0.095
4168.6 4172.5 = 0.050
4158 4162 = 0.153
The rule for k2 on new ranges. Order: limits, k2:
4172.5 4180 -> 4.77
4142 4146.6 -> 4.71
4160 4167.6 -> 5.25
